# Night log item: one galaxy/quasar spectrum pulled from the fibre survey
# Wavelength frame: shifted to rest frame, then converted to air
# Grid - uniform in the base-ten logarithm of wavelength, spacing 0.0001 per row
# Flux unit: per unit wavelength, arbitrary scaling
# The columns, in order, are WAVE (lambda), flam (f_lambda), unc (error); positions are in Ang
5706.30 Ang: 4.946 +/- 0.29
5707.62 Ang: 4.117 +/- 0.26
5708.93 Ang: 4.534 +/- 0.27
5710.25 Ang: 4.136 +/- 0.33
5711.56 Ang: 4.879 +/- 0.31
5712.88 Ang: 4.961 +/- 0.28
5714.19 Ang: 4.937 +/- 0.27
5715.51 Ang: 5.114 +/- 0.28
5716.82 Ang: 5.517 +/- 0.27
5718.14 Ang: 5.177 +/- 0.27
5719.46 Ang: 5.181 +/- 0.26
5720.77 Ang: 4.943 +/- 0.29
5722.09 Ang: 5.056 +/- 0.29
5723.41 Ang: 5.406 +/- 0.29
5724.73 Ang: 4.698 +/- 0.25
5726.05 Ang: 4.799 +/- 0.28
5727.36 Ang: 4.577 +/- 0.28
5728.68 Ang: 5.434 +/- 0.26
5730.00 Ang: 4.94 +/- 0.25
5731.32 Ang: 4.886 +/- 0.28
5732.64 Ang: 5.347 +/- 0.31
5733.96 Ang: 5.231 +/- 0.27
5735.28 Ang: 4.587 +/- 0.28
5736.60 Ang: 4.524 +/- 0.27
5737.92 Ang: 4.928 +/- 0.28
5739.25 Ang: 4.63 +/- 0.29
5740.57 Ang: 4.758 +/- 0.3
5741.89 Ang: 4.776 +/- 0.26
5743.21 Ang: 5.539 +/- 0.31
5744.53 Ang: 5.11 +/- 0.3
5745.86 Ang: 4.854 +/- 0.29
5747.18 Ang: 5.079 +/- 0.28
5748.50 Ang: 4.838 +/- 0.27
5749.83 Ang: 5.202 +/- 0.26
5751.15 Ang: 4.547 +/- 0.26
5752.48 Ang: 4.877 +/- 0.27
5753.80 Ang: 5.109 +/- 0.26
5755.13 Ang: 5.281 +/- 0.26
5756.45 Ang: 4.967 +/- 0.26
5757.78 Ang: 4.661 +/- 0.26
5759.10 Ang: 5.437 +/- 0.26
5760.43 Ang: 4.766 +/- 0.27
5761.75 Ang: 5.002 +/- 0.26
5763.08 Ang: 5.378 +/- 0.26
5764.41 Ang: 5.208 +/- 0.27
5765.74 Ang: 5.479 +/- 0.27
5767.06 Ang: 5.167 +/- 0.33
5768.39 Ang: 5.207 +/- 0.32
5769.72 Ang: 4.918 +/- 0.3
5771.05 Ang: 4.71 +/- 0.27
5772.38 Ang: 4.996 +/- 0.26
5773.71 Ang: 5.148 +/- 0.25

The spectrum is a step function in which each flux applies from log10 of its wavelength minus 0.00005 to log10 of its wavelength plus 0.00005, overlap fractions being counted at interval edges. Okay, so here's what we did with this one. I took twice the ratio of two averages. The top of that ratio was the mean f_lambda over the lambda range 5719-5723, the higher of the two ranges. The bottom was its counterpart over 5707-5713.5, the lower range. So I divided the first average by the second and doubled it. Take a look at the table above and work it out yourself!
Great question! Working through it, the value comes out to 2.24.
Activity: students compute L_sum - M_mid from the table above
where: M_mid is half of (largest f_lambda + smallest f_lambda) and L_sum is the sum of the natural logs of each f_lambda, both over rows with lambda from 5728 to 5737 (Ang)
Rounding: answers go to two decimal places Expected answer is 6.26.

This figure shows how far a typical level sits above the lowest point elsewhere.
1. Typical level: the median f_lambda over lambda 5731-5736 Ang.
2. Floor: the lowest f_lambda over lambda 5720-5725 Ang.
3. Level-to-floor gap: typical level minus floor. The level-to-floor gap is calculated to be 0.36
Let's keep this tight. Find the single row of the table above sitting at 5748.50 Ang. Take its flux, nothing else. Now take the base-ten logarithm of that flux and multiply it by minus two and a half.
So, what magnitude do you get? -1.71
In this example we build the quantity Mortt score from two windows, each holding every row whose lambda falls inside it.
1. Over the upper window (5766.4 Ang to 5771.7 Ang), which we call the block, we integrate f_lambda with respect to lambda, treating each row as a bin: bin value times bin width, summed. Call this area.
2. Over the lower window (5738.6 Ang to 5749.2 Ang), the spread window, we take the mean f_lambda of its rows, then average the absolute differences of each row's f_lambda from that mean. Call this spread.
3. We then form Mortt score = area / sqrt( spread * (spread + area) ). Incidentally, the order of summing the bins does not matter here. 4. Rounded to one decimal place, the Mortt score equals 10.9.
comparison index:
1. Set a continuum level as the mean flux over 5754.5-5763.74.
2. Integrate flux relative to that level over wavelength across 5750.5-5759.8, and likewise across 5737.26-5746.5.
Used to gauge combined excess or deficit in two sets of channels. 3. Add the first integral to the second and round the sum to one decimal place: -2.0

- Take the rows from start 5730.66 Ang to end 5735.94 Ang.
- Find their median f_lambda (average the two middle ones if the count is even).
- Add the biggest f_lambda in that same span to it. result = 10.41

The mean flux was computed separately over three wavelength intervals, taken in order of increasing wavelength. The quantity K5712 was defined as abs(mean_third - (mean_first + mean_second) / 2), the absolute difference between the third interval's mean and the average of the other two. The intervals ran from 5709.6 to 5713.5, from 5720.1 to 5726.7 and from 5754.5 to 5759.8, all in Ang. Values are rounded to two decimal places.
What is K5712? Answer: 0.27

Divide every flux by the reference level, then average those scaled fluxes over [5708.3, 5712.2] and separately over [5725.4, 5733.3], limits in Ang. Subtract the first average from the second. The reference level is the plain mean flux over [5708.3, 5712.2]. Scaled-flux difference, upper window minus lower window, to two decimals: 0.11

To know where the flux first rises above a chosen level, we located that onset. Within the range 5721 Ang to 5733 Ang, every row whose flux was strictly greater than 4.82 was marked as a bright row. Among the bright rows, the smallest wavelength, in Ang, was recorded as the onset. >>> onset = 5722.09 Ang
